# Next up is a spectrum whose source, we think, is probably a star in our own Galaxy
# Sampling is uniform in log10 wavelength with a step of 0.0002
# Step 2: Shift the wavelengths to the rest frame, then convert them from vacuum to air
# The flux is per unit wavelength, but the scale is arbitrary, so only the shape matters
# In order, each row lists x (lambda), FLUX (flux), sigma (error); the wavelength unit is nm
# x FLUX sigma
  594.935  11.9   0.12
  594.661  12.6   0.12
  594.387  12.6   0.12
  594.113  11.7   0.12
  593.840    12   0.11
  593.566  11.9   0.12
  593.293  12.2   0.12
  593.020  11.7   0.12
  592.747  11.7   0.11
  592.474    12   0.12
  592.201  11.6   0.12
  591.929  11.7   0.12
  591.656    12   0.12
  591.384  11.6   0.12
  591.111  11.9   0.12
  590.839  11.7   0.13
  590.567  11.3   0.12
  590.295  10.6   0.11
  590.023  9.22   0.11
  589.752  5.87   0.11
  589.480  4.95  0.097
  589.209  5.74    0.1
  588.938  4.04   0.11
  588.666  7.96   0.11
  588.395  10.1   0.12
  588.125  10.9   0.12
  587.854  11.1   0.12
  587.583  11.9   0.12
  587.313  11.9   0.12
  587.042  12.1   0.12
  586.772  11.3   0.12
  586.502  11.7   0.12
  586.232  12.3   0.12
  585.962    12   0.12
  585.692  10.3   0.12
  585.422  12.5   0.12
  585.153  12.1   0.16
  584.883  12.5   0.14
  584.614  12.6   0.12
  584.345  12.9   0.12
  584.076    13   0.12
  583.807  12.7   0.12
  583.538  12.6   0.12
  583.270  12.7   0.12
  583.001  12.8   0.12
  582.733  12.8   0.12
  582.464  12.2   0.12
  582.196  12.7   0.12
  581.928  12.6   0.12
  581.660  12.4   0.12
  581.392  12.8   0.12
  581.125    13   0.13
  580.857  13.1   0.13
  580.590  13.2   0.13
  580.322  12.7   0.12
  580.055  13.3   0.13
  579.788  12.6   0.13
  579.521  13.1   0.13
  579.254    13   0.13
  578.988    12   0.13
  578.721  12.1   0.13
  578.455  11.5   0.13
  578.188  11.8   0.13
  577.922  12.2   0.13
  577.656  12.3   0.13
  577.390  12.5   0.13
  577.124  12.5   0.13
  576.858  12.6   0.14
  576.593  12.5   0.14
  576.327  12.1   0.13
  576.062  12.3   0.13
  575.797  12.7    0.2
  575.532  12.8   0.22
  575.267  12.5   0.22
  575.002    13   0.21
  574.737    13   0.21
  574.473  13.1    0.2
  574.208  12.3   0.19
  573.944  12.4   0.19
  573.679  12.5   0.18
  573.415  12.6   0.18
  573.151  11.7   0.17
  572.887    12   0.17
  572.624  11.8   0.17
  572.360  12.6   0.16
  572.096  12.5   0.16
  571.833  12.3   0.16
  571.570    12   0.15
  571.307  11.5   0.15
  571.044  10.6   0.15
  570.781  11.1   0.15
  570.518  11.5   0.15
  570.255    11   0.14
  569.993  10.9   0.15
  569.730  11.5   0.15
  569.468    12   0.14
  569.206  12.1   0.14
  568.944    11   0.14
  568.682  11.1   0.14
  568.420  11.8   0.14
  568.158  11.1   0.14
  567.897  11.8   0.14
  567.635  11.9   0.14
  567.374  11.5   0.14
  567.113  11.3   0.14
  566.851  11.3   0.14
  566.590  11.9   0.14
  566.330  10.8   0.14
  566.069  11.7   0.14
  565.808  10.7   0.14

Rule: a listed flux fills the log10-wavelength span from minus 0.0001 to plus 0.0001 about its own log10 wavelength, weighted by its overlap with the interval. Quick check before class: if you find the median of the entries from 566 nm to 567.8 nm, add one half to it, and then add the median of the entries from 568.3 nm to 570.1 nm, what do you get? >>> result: 23.5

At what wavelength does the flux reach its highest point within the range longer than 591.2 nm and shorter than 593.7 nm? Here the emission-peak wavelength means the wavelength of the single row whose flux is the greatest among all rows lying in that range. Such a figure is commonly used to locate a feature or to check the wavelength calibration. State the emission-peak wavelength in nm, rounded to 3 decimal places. 593.293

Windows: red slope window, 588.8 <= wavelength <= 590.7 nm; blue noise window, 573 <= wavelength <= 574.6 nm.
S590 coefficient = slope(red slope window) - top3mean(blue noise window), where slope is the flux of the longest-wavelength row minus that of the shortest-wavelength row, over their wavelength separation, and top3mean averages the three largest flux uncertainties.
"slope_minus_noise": 4.3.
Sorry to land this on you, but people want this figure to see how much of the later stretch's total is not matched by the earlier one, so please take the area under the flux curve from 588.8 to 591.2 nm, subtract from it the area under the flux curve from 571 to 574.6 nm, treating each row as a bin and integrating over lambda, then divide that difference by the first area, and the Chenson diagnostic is -1.2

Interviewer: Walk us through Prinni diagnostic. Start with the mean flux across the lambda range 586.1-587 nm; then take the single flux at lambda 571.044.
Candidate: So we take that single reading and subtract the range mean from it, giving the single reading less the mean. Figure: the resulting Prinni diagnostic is -1.2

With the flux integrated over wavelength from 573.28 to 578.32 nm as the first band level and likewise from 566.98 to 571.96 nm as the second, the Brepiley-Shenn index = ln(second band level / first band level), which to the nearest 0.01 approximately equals -0.10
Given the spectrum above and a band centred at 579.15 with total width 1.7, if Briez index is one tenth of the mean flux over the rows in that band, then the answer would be 1.24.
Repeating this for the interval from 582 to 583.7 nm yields 1.26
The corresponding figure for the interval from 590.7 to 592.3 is 1.18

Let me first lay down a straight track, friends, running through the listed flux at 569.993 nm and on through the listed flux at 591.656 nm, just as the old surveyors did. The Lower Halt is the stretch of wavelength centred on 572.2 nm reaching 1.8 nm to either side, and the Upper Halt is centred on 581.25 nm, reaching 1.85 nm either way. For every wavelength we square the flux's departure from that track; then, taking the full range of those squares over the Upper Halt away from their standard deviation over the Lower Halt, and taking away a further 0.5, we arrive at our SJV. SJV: -3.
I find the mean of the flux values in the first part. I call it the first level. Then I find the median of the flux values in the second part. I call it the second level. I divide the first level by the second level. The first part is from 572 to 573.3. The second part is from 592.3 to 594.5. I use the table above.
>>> 1.01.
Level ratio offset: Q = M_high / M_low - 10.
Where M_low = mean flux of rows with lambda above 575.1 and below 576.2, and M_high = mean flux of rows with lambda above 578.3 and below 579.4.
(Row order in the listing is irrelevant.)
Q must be -9.03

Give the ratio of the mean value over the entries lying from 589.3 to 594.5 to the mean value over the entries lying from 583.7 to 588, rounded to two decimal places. 0.91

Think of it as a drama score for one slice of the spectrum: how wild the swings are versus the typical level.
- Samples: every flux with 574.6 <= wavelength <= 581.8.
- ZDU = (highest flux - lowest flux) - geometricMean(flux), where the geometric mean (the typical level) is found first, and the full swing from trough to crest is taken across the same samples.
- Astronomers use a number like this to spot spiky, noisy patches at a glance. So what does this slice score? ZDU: -10.8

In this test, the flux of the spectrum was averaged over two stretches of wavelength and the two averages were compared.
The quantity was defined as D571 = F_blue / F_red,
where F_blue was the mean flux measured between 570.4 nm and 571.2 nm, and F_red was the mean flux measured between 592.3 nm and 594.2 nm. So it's 0.93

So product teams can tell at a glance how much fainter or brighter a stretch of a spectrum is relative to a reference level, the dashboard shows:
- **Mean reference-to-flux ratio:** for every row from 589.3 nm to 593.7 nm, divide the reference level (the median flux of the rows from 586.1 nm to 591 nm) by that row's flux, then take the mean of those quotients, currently 1.10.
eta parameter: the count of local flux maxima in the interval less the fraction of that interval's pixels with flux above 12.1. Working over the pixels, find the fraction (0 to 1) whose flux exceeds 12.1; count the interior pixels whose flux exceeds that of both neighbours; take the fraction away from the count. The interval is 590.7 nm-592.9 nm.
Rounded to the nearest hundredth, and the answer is 3.00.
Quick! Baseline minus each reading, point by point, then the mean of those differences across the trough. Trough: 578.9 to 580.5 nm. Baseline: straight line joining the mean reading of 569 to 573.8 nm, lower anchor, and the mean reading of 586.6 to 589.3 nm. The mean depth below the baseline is -2.03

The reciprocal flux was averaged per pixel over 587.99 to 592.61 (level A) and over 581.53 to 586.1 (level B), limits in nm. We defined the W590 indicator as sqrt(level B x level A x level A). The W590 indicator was 0.0333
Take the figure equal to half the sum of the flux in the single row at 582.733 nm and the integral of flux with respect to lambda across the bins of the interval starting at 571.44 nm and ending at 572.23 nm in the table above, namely 11.2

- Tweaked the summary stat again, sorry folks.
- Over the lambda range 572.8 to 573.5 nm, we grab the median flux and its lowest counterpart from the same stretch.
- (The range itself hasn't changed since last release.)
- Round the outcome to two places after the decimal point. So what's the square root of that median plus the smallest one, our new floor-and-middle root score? 4.87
